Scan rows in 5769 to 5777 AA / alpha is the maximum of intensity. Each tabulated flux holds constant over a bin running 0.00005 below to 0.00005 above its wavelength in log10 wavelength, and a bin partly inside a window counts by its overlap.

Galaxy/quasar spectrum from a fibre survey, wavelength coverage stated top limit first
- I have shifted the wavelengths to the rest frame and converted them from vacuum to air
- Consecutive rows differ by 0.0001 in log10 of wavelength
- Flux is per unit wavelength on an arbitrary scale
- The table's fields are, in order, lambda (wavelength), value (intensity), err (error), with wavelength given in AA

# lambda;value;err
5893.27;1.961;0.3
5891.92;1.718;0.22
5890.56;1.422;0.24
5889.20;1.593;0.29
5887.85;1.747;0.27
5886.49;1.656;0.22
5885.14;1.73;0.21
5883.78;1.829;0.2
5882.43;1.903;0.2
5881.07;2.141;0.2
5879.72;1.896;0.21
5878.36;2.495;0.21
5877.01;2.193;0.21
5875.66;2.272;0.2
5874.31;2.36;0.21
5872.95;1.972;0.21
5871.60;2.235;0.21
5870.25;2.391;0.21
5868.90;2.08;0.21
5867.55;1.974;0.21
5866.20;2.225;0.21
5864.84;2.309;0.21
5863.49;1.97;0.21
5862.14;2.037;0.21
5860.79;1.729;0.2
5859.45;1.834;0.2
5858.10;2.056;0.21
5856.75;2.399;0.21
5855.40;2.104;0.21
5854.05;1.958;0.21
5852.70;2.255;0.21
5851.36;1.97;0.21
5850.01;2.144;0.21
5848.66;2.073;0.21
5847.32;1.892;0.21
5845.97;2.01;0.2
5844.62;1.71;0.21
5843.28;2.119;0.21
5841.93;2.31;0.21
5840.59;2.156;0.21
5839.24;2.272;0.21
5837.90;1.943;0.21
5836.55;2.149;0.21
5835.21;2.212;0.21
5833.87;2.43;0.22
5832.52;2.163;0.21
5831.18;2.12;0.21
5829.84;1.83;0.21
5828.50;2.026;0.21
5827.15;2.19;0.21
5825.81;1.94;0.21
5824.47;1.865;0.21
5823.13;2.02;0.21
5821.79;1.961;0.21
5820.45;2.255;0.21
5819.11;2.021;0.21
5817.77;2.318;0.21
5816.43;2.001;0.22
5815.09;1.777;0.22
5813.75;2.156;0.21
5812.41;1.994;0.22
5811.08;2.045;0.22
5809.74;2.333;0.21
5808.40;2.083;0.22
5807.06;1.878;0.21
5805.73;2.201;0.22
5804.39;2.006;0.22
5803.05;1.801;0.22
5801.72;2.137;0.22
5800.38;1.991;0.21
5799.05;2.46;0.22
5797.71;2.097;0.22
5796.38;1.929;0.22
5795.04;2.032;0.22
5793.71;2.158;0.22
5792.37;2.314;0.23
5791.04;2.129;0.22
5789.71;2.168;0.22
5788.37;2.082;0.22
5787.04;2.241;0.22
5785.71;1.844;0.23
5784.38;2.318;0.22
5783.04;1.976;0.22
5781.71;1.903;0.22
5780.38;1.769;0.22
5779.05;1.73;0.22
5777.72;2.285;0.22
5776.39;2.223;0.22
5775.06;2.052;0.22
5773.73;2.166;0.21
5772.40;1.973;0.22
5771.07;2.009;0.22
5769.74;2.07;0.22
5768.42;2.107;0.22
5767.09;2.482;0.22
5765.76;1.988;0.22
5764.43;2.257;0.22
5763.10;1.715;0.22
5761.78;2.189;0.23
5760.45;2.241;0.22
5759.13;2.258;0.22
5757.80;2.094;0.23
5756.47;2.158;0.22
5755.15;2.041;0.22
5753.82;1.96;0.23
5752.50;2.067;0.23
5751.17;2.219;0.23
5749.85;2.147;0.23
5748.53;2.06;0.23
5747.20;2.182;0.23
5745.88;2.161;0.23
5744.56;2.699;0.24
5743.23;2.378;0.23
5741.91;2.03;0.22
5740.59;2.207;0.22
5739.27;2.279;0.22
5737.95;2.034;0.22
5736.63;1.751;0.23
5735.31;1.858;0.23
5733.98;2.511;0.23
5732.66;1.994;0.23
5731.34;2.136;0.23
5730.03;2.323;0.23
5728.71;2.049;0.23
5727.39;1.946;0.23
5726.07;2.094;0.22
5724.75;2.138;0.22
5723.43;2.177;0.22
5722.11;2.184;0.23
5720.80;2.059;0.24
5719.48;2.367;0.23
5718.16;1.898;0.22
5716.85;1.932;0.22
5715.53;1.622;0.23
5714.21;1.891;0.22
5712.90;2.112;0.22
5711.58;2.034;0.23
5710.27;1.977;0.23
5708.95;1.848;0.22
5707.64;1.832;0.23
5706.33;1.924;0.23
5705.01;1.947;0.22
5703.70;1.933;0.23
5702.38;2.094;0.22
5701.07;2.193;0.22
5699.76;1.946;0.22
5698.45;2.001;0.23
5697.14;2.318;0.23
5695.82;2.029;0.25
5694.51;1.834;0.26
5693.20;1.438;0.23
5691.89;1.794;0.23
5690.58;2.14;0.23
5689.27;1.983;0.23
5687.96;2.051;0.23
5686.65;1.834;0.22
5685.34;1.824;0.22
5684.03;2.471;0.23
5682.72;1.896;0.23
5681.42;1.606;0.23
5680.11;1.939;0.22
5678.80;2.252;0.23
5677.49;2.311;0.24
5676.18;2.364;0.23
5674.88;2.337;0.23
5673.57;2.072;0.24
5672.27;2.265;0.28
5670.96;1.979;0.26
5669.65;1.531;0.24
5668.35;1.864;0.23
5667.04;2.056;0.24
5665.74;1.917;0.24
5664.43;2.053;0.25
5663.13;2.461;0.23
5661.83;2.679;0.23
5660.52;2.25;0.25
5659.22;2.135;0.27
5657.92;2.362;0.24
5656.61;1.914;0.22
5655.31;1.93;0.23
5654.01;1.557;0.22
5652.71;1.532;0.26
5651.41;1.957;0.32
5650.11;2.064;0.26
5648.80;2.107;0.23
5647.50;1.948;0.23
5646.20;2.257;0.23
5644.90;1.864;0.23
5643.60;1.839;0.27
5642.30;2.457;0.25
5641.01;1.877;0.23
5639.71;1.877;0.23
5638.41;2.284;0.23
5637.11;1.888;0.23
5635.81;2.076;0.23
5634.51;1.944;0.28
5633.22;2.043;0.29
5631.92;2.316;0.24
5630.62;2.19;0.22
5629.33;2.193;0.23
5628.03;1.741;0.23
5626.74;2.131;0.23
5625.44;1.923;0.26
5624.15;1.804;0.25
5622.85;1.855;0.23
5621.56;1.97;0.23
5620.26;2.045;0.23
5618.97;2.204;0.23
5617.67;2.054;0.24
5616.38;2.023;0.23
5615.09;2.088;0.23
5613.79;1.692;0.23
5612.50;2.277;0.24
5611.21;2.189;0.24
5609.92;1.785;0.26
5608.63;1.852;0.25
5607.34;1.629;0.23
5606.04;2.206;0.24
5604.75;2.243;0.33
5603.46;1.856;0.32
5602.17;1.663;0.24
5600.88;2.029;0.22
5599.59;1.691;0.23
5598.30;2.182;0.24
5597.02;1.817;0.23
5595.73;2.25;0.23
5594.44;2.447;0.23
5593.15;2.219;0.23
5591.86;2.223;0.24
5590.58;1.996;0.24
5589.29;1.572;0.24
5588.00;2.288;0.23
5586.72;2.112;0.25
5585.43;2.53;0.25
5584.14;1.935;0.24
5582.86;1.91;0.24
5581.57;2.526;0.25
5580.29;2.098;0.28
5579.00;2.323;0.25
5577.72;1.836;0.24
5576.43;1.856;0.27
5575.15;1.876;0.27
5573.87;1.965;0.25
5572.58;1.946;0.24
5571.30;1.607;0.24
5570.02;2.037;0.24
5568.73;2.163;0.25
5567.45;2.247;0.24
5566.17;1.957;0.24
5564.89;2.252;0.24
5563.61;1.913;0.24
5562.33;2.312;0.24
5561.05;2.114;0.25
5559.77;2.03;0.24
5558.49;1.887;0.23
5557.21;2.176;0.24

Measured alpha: 2.223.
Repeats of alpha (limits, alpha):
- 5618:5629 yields 2.204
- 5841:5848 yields 2.31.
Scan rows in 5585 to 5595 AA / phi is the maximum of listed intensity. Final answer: 2.53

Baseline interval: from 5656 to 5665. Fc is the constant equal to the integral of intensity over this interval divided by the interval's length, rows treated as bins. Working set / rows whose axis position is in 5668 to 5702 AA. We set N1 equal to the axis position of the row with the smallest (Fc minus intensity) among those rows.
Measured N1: 5684.03 AA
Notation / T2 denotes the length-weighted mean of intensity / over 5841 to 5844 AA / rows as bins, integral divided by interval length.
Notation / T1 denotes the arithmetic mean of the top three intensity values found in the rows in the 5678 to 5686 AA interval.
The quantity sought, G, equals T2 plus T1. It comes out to 4.43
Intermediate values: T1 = 2.22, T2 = 2.20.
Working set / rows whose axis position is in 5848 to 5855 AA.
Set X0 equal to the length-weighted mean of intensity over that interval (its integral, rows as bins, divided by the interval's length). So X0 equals 2.08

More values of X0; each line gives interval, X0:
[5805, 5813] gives 2.09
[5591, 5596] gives 2.28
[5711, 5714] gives 2.05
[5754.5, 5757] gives 2.10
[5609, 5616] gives 2.00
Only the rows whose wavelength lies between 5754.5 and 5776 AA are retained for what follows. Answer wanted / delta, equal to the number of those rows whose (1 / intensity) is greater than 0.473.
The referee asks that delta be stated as 9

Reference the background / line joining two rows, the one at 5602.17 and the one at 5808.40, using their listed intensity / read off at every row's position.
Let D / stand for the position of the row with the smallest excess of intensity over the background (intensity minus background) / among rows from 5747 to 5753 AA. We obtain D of 5752.50 AA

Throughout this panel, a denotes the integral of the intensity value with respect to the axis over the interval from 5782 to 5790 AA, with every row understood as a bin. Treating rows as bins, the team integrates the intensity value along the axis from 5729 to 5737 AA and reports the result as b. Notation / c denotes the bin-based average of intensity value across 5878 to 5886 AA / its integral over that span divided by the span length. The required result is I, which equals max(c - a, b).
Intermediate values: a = 16.7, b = 17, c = 1.97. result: 17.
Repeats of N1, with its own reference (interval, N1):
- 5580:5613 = 5585.43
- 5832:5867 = 5833.87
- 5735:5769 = 5744.56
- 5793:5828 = 5799.05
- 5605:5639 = 5631.92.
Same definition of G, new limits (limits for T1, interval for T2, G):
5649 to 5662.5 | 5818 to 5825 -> 4.48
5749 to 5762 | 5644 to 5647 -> 4.28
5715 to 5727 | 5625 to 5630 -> 4.25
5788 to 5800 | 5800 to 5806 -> 4.33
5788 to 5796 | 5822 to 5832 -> 4.21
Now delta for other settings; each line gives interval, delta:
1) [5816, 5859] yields 17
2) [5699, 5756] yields 27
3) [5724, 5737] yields 6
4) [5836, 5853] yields 6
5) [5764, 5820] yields 25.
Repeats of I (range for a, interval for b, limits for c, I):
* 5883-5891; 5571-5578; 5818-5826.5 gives 13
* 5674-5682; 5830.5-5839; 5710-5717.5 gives 18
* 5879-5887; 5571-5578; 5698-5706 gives 13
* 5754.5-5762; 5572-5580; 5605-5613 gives 16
